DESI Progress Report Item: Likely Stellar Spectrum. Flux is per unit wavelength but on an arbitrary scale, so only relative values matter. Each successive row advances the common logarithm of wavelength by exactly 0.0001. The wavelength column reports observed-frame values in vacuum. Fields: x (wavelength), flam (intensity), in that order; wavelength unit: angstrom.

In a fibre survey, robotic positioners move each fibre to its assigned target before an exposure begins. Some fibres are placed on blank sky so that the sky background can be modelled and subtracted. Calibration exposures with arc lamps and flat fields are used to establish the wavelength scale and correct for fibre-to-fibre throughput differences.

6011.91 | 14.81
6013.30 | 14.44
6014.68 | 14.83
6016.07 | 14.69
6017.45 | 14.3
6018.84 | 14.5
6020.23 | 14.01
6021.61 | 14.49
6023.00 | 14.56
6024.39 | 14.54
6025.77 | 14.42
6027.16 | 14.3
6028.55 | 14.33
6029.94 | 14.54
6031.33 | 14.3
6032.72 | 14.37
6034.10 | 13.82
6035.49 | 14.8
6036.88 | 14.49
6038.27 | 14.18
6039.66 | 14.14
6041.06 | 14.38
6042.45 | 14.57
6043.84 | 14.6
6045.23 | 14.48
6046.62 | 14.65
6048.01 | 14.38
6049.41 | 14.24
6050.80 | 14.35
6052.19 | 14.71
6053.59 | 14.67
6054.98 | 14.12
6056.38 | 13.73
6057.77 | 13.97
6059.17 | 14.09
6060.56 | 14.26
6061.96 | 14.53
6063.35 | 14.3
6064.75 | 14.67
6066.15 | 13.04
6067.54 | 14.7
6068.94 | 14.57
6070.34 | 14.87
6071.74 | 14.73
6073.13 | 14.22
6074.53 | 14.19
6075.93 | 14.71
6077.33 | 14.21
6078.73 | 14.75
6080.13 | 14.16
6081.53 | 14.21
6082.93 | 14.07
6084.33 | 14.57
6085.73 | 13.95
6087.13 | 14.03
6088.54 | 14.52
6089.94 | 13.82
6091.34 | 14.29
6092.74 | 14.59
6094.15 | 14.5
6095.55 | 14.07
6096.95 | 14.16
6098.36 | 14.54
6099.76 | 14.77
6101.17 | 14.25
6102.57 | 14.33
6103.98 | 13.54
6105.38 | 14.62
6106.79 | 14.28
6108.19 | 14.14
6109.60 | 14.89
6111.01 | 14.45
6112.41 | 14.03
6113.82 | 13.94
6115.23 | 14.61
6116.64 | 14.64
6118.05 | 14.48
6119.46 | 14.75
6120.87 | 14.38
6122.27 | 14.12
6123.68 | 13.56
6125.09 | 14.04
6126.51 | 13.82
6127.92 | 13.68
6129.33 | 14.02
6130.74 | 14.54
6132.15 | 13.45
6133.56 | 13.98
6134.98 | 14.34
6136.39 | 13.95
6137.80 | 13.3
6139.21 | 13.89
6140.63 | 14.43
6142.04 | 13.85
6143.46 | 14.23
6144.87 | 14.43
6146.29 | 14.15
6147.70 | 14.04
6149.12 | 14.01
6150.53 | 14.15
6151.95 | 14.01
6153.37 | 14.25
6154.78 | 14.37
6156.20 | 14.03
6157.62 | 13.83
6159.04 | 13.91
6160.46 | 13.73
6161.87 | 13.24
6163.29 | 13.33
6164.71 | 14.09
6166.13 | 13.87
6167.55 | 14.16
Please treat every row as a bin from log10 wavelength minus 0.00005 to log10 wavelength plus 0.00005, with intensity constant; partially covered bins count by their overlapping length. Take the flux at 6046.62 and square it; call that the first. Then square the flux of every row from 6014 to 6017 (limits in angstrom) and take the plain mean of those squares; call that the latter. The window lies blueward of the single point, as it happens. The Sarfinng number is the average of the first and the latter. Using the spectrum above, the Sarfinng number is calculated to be 216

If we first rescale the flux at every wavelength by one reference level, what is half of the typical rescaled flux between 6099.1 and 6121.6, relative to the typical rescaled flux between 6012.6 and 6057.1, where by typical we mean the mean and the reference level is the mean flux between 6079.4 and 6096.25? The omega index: 0.499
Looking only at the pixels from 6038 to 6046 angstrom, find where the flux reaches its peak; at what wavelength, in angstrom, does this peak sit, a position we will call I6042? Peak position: 6043.84 angstrom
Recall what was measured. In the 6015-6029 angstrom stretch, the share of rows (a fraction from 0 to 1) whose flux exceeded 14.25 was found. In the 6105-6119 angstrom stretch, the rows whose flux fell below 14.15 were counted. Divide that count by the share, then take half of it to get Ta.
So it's 1.7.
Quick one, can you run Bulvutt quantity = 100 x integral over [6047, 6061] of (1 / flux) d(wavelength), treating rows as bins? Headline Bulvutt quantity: 98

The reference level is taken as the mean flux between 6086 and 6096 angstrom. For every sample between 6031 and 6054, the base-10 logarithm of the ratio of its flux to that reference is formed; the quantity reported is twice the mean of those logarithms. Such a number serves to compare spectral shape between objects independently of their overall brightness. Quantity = 0.010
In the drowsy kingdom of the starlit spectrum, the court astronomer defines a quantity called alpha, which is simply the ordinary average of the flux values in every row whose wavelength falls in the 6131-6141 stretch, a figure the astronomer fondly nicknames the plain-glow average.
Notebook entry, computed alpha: 13.9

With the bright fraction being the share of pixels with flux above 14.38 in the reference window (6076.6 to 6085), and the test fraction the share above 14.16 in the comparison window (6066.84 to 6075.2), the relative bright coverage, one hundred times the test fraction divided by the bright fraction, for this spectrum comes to 300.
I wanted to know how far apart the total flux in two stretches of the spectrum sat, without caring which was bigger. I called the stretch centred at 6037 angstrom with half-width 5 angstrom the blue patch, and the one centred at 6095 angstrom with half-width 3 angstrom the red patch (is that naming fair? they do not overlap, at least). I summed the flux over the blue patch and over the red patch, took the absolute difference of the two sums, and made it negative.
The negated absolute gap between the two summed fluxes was -43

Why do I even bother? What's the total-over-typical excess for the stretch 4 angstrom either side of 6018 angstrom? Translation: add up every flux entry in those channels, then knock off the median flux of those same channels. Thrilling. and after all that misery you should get 72.3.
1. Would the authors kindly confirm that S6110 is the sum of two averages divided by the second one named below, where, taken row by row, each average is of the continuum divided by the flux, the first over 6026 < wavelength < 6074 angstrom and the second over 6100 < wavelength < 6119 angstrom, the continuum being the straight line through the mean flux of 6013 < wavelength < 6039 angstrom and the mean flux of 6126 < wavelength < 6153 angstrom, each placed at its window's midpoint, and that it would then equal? 2.01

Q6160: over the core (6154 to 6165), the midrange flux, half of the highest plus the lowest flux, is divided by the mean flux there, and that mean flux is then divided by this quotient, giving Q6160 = 13.8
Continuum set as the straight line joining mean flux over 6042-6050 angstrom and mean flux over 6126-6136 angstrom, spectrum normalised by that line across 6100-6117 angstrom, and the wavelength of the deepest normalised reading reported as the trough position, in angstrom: 6103.98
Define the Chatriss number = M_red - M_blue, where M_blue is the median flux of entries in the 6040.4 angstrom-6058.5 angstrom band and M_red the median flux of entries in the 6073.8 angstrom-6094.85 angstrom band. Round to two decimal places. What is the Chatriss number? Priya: -0.17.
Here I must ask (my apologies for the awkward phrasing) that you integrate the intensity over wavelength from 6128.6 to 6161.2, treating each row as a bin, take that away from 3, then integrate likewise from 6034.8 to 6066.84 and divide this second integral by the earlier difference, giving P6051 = -1.01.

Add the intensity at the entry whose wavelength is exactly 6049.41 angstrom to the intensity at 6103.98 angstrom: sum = 27.8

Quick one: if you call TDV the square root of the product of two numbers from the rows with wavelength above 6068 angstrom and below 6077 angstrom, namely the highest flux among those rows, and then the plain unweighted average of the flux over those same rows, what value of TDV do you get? 14.7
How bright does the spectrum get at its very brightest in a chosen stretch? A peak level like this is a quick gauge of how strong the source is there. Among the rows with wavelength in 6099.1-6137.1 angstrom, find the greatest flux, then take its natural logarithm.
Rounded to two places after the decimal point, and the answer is 2.70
